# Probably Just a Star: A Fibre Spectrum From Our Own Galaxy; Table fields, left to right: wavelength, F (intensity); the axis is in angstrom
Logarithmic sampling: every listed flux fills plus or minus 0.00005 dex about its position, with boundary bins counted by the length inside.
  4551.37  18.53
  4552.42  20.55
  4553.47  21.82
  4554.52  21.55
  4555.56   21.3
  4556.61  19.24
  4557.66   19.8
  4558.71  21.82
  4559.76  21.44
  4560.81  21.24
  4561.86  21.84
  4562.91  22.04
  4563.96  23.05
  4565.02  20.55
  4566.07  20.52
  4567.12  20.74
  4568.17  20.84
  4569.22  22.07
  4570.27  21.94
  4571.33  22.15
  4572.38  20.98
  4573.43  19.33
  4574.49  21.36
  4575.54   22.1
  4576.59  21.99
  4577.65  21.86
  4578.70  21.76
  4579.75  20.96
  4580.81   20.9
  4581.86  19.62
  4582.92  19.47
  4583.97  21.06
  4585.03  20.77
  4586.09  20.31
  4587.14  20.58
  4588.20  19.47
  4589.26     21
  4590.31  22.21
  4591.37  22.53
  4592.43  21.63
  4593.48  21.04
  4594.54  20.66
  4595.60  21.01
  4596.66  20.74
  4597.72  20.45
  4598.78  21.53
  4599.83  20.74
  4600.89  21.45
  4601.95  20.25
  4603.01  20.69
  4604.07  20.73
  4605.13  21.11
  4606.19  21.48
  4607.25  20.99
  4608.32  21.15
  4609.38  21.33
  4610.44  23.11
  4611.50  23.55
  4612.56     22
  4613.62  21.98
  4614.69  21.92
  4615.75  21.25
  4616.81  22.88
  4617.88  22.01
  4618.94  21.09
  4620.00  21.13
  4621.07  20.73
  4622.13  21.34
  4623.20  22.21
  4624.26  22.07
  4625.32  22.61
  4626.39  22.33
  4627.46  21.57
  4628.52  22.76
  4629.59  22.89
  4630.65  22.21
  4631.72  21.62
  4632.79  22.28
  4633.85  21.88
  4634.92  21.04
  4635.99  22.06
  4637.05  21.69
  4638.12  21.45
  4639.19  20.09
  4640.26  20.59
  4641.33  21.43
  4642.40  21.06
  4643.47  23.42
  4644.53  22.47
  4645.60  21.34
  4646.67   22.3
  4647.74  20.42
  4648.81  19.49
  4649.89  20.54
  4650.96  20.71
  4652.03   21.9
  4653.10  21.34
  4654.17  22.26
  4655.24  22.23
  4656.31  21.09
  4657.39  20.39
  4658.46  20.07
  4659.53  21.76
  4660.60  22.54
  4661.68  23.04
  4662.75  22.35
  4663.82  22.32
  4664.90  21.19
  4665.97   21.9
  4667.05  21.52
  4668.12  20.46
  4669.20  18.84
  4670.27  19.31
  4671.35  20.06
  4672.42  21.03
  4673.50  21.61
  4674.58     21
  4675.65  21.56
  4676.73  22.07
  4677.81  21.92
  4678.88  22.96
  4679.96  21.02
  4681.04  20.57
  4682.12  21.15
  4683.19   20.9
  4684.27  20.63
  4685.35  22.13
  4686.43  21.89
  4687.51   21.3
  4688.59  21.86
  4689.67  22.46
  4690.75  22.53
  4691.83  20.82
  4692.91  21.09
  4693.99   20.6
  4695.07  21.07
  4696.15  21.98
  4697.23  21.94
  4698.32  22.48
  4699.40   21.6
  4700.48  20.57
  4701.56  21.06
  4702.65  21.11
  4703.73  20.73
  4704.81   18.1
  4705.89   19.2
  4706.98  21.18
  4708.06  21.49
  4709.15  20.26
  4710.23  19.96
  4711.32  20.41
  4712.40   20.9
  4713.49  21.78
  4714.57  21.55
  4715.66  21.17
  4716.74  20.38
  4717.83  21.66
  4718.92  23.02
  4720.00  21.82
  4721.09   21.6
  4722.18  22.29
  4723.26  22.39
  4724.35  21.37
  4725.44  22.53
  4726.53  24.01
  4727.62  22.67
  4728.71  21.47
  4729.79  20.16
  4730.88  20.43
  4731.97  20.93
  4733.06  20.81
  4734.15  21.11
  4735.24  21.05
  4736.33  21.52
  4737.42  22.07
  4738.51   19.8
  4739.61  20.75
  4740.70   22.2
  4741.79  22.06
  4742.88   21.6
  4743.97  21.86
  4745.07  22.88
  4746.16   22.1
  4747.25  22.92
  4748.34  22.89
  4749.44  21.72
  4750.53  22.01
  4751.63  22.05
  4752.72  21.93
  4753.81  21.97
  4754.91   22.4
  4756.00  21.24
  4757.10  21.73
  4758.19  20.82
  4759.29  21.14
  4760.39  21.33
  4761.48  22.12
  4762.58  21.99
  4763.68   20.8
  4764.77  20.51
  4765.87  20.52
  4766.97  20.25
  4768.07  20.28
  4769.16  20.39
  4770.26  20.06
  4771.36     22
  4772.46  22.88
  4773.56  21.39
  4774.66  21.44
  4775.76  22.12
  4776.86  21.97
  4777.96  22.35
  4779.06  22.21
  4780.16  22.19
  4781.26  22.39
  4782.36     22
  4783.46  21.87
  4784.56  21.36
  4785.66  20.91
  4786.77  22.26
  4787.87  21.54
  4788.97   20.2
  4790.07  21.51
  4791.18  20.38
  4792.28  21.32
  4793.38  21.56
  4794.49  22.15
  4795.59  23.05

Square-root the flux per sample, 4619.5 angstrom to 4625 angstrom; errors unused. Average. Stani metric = 4.64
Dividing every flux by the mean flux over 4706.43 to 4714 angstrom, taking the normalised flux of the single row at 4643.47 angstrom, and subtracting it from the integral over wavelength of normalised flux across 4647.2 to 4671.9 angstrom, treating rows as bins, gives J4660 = 23.9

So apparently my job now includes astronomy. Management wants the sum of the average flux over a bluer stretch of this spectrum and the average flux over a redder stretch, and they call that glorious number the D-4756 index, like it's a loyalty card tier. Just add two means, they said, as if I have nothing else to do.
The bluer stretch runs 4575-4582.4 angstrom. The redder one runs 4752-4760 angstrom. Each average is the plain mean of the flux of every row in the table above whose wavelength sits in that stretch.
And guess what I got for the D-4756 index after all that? 42.9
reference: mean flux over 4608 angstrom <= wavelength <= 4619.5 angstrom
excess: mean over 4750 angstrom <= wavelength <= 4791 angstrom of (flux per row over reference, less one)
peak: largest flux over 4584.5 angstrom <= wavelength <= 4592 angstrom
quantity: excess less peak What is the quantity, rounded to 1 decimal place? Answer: -22.6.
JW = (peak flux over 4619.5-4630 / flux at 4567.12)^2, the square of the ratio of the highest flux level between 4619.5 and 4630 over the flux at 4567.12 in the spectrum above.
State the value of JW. 1.22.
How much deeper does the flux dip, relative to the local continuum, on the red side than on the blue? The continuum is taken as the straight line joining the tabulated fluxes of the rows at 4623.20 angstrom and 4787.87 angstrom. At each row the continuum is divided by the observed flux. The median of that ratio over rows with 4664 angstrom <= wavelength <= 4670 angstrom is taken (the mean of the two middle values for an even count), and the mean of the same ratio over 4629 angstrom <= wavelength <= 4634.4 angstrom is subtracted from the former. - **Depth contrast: 0.04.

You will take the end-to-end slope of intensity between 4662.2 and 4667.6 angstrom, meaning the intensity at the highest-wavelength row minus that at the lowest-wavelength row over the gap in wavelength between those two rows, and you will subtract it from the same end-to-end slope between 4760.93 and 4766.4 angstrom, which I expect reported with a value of -0.17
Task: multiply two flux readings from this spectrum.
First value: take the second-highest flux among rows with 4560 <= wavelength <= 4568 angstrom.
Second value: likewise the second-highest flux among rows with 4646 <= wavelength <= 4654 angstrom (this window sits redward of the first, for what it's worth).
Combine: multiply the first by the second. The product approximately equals 483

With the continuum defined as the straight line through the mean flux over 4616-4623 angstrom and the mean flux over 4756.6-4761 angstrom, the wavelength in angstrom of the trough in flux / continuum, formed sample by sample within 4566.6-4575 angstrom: 4573.43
